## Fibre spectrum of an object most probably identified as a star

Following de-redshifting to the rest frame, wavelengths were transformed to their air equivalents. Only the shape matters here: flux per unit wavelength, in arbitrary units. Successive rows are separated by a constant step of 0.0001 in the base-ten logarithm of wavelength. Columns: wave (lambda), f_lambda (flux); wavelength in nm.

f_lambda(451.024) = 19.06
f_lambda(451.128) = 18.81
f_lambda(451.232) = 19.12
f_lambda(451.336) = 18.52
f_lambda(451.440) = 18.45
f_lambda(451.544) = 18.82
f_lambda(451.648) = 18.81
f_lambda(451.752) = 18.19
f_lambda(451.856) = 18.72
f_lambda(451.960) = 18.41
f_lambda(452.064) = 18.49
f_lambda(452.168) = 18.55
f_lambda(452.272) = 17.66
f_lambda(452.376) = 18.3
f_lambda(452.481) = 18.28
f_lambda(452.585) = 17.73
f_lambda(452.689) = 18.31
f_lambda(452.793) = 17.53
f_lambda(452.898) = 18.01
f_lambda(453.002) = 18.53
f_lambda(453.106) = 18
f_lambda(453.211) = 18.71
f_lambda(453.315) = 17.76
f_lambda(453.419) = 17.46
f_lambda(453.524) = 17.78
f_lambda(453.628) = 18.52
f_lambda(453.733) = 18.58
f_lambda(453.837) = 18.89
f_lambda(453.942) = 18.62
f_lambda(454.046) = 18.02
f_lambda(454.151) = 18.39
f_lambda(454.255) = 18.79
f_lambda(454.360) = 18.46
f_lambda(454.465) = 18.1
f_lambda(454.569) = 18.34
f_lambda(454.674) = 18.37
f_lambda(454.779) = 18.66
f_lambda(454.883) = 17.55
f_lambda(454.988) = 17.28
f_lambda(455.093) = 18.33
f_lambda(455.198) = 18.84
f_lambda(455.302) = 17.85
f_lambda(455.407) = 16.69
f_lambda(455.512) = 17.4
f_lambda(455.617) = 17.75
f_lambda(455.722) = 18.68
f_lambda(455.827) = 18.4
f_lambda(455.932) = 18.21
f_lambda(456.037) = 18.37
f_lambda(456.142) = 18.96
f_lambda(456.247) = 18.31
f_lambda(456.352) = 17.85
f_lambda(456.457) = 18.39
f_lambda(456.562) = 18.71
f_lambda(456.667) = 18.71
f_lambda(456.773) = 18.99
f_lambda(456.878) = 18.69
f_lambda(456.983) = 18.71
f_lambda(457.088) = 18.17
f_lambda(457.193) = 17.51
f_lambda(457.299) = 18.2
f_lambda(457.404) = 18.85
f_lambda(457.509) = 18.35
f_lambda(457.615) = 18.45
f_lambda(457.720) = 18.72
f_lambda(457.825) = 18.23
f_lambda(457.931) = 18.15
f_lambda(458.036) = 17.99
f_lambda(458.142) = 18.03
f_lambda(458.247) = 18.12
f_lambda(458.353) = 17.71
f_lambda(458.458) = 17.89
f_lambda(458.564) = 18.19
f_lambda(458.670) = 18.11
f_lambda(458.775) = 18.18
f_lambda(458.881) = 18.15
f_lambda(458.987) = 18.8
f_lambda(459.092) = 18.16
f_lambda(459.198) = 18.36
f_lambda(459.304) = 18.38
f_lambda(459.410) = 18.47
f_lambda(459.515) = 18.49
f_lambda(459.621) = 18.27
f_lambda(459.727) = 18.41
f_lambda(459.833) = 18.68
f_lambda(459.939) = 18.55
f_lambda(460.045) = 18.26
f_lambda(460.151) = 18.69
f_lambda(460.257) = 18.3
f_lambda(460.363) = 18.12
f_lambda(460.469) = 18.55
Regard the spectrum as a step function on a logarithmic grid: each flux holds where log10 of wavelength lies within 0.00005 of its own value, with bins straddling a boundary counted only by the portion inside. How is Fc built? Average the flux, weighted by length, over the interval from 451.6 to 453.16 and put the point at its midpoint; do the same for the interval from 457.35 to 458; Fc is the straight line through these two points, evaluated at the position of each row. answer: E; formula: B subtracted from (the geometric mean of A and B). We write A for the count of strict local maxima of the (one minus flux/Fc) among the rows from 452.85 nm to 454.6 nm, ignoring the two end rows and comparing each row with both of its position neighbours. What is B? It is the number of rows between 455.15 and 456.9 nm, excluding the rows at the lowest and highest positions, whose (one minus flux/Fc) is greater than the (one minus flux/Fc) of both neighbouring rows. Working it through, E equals 0.0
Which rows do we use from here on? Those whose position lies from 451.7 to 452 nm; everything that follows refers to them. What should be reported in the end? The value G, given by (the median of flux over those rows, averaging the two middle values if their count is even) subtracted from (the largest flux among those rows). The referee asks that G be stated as 0.3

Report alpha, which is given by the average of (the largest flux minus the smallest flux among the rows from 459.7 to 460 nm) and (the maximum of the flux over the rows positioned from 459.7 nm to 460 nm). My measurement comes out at 9.5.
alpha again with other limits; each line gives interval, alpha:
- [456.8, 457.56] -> 10.1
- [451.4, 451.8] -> 9.7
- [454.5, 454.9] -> 9.9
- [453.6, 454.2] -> 9.9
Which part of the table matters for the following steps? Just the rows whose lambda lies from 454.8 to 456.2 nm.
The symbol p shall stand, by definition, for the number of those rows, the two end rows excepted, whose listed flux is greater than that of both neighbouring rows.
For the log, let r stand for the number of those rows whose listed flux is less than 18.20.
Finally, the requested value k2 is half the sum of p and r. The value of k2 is 4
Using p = 2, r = 6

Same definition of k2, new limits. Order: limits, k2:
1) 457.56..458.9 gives 7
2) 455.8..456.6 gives 1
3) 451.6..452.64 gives 3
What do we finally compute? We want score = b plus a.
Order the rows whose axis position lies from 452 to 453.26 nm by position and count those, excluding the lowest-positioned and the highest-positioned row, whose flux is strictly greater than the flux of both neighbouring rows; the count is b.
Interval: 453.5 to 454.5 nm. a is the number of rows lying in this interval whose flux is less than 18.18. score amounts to 7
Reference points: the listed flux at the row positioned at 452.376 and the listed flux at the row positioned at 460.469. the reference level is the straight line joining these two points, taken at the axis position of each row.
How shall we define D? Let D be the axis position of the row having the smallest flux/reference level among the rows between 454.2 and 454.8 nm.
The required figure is 454.465 nm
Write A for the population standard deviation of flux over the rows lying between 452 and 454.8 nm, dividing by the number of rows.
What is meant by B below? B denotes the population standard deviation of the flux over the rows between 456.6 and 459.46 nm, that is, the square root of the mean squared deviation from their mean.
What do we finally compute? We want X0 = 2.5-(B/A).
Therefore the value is 1.6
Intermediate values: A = 0.39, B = 0.35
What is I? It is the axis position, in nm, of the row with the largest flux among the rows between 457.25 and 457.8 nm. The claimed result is 457.404 nm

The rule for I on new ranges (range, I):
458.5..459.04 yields 458.987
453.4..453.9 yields 453.837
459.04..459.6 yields 459.515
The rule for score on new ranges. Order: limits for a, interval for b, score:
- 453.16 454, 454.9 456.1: 5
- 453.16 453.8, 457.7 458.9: 6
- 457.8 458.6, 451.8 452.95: 9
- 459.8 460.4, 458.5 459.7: 4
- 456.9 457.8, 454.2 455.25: 3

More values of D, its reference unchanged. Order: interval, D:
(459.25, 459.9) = 459.621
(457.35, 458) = 457.931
